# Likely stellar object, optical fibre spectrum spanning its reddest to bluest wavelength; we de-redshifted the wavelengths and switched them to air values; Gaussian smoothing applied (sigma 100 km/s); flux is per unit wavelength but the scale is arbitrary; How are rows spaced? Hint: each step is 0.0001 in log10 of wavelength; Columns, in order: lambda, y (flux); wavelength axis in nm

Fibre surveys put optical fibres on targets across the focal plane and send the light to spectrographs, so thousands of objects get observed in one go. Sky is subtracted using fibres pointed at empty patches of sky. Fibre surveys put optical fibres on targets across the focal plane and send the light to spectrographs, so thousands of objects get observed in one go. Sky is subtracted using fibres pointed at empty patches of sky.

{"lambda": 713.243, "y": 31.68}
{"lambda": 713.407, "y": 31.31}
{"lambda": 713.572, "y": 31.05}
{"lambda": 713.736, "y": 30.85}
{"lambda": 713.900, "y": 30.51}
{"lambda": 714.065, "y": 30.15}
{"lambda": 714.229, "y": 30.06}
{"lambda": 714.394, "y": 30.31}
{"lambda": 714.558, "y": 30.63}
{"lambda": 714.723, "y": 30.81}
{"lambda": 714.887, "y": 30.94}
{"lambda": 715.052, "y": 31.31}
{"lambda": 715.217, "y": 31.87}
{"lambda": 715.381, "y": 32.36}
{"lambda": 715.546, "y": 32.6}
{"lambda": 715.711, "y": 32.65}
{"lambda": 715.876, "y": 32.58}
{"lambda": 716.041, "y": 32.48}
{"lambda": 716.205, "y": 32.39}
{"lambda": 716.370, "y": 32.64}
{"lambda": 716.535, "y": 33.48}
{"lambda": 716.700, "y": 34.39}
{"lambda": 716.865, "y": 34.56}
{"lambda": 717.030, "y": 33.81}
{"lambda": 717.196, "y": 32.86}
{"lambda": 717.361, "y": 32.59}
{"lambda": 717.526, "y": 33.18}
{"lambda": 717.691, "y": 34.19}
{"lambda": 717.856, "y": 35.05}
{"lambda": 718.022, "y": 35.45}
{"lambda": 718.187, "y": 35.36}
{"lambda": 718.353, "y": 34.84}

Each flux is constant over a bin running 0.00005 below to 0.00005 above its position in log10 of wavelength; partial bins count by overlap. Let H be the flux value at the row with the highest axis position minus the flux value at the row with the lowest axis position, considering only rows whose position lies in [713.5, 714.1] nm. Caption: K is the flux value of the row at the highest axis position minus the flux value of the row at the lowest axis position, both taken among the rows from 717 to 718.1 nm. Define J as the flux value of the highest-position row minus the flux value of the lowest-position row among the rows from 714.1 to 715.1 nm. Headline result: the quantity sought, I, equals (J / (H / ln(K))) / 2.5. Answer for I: -0.27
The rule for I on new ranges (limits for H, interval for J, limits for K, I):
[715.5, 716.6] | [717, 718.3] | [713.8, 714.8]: -0.85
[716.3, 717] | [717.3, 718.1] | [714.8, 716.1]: 0.26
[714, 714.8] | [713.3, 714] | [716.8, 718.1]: 0.06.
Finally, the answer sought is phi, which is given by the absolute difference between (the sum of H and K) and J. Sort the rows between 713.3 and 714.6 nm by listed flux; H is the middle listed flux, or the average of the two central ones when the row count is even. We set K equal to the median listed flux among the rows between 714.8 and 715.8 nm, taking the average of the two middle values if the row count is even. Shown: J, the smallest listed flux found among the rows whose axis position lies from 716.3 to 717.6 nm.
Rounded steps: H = 30.6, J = 32.59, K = 32.1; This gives 30.1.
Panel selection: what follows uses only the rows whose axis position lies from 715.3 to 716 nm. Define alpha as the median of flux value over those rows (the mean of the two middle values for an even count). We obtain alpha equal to 32.6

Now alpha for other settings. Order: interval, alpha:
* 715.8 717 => 32.6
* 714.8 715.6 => 31.9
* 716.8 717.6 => 33.2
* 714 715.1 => 30.6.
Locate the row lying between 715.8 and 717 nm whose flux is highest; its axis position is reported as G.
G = 716.865 nm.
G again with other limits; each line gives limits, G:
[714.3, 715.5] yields 715.381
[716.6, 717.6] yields 716.865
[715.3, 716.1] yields 715.711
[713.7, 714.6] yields 713.736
